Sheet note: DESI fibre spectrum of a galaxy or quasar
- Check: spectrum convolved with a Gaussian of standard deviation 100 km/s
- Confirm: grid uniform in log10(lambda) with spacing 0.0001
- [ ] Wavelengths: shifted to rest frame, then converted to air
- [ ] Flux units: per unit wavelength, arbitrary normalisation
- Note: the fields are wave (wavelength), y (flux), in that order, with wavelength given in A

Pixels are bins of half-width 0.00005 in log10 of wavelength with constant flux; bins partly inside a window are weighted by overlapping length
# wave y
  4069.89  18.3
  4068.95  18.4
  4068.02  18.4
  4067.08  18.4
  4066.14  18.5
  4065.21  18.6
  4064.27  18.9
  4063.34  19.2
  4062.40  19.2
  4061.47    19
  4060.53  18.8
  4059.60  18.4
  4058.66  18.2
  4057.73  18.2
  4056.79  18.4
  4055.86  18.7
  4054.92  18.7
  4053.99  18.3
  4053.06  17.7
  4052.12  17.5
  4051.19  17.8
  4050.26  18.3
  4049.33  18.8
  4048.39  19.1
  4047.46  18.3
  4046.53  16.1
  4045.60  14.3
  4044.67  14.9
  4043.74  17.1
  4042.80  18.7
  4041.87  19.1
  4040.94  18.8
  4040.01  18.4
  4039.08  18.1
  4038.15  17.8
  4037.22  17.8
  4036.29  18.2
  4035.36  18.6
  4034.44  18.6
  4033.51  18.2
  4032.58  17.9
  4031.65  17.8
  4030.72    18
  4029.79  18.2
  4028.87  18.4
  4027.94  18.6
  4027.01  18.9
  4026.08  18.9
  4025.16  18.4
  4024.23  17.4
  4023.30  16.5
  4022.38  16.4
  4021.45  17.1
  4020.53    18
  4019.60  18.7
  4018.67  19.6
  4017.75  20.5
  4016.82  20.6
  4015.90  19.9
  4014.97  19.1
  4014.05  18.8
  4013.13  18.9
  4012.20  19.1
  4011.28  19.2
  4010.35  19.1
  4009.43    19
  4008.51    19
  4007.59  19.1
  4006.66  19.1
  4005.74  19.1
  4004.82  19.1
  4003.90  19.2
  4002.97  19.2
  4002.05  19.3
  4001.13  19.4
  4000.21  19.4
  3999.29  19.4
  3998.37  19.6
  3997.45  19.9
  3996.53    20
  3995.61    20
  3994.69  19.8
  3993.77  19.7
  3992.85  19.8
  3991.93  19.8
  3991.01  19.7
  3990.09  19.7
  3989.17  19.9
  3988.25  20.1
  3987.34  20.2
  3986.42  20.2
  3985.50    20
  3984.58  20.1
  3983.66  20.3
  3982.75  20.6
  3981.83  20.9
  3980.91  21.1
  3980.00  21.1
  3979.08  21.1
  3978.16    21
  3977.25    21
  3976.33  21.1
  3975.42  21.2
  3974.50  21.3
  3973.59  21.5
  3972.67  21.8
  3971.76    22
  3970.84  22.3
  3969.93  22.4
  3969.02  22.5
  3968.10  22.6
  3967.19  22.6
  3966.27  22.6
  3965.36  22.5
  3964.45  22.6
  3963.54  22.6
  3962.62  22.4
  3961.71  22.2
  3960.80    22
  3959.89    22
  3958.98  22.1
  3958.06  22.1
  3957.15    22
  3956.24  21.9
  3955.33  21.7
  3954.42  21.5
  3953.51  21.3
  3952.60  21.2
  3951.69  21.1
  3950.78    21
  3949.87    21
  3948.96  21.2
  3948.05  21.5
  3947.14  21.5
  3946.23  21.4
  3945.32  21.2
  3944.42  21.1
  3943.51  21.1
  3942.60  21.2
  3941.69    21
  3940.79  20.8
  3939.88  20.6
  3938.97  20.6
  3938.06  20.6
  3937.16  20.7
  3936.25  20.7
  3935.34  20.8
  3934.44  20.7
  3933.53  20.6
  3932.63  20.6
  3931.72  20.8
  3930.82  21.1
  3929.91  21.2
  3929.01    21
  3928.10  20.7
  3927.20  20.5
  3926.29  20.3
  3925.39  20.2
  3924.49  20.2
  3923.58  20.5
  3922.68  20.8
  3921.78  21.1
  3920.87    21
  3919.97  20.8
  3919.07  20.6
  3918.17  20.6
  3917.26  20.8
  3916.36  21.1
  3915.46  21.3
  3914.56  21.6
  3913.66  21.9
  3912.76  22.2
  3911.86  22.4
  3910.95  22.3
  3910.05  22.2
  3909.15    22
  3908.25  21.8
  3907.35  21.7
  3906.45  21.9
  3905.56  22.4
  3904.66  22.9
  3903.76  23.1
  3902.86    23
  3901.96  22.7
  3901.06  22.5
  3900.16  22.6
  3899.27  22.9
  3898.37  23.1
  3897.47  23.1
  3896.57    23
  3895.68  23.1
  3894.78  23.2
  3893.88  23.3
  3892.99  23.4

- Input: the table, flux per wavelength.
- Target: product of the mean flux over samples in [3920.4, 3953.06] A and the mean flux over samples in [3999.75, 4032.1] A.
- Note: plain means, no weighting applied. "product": 392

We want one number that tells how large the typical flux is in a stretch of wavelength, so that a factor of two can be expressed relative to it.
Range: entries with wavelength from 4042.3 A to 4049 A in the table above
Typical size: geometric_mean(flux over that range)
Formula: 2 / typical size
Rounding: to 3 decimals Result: 0.119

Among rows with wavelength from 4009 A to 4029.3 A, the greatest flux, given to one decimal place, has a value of 20.6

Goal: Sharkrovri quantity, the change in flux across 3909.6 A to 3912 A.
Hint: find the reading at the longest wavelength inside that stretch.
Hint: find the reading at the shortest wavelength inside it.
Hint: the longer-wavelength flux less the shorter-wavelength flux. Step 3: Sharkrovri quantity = 0.20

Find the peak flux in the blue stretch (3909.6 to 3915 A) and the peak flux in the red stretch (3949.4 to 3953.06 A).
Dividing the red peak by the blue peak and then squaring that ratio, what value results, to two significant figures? 0.90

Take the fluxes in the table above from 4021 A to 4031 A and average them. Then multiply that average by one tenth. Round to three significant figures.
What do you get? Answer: 1.79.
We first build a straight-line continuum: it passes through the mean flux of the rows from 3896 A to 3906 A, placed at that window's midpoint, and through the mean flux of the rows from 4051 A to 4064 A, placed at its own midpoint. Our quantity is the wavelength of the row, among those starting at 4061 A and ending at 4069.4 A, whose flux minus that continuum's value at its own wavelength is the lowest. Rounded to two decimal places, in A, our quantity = 4067.08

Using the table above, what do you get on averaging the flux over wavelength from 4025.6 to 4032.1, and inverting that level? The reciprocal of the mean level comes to 0.0543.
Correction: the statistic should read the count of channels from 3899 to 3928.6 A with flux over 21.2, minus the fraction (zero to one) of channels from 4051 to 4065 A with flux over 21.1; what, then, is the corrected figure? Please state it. 19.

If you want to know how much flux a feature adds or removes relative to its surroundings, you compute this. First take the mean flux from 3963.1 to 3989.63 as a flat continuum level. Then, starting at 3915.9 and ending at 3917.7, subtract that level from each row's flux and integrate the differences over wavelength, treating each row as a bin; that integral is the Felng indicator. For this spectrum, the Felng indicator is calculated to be -0.7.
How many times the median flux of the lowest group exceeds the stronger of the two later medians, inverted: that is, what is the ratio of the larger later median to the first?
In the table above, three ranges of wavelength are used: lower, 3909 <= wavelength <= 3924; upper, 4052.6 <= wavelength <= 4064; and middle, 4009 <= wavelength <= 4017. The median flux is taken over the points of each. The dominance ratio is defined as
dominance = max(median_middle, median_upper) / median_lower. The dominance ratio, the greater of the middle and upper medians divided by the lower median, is 0.91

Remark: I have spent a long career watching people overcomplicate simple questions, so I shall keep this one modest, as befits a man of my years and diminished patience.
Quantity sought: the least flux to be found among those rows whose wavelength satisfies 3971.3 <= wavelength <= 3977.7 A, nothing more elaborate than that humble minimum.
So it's 21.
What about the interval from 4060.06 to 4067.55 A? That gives 18.4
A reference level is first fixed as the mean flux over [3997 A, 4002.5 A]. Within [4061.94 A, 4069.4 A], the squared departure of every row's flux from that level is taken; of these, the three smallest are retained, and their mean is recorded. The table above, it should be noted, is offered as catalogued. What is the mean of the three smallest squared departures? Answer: 0.2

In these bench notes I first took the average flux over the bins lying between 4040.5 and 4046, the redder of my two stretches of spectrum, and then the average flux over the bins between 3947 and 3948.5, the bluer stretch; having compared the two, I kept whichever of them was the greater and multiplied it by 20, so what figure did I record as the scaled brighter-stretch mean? 430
